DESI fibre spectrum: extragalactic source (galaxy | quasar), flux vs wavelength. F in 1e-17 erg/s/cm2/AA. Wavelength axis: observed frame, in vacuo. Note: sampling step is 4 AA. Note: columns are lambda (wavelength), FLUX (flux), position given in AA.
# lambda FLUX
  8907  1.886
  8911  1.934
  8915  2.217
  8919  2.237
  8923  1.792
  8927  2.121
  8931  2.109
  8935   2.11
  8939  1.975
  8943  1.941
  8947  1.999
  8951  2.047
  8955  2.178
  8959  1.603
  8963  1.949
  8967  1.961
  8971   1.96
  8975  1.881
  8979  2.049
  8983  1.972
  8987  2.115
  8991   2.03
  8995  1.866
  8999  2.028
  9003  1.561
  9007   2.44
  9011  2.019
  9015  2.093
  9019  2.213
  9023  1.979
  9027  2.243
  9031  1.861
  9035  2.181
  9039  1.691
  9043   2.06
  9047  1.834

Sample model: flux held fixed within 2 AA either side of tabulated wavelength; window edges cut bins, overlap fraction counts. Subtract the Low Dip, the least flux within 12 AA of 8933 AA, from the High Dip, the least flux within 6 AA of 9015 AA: 0.2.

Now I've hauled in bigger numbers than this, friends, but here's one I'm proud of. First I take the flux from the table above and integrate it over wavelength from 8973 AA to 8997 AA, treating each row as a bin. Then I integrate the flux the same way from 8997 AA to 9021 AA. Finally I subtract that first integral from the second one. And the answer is 1.8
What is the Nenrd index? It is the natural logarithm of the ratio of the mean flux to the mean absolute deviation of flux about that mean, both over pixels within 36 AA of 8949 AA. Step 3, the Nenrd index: 2.9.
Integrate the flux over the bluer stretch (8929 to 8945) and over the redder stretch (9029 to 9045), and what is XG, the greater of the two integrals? 32.5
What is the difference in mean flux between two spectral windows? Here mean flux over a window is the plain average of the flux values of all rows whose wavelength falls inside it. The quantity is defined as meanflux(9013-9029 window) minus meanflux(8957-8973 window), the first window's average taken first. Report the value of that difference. 0.26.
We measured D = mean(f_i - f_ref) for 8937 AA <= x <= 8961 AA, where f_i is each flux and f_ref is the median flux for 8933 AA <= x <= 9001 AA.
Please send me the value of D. -0.018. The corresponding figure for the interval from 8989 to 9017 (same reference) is 0.030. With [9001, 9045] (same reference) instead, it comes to 0.056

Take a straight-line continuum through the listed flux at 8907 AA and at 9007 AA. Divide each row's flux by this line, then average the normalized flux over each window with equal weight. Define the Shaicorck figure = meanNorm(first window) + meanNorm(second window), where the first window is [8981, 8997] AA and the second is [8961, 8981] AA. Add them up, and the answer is 1.73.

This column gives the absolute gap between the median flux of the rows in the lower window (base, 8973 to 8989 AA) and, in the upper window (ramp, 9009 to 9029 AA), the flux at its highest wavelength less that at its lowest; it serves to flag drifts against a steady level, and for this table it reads 1.79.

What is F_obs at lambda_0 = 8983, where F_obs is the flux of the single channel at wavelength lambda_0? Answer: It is 1.972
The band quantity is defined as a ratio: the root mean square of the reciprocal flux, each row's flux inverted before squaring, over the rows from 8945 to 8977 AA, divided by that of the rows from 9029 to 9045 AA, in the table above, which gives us 0.997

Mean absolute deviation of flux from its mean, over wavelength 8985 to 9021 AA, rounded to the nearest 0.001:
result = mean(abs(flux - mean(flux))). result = 0.155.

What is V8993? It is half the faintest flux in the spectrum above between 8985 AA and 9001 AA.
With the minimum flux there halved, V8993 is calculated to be 0.93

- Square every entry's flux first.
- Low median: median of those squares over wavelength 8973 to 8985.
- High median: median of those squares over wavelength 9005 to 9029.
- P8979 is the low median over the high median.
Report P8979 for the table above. 0.84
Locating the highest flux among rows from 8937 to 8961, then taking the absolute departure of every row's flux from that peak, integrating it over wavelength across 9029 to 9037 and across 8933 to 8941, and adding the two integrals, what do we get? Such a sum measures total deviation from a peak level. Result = 2.4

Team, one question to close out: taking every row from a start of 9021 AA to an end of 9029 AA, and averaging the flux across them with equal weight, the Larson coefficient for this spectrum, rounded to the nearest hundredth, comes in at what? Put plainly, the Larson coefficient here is 2.11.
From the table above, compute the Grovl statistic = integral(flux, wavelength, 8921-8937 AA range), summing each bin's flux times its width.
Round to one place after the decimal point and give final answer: 32.5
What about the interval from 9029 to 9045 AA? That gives 31.2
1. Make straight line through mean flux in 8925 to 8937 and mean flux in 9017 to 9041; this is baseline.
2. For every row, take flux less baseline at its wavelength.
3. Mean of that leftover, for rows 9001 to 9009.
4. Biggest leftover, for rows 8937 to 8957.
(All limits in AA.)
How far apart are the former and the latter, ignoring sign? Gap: 0.134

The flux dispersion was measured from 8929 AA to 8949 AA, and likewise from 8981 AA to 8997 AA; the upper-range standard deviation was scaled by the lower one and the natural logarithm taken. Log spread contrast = 0.3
